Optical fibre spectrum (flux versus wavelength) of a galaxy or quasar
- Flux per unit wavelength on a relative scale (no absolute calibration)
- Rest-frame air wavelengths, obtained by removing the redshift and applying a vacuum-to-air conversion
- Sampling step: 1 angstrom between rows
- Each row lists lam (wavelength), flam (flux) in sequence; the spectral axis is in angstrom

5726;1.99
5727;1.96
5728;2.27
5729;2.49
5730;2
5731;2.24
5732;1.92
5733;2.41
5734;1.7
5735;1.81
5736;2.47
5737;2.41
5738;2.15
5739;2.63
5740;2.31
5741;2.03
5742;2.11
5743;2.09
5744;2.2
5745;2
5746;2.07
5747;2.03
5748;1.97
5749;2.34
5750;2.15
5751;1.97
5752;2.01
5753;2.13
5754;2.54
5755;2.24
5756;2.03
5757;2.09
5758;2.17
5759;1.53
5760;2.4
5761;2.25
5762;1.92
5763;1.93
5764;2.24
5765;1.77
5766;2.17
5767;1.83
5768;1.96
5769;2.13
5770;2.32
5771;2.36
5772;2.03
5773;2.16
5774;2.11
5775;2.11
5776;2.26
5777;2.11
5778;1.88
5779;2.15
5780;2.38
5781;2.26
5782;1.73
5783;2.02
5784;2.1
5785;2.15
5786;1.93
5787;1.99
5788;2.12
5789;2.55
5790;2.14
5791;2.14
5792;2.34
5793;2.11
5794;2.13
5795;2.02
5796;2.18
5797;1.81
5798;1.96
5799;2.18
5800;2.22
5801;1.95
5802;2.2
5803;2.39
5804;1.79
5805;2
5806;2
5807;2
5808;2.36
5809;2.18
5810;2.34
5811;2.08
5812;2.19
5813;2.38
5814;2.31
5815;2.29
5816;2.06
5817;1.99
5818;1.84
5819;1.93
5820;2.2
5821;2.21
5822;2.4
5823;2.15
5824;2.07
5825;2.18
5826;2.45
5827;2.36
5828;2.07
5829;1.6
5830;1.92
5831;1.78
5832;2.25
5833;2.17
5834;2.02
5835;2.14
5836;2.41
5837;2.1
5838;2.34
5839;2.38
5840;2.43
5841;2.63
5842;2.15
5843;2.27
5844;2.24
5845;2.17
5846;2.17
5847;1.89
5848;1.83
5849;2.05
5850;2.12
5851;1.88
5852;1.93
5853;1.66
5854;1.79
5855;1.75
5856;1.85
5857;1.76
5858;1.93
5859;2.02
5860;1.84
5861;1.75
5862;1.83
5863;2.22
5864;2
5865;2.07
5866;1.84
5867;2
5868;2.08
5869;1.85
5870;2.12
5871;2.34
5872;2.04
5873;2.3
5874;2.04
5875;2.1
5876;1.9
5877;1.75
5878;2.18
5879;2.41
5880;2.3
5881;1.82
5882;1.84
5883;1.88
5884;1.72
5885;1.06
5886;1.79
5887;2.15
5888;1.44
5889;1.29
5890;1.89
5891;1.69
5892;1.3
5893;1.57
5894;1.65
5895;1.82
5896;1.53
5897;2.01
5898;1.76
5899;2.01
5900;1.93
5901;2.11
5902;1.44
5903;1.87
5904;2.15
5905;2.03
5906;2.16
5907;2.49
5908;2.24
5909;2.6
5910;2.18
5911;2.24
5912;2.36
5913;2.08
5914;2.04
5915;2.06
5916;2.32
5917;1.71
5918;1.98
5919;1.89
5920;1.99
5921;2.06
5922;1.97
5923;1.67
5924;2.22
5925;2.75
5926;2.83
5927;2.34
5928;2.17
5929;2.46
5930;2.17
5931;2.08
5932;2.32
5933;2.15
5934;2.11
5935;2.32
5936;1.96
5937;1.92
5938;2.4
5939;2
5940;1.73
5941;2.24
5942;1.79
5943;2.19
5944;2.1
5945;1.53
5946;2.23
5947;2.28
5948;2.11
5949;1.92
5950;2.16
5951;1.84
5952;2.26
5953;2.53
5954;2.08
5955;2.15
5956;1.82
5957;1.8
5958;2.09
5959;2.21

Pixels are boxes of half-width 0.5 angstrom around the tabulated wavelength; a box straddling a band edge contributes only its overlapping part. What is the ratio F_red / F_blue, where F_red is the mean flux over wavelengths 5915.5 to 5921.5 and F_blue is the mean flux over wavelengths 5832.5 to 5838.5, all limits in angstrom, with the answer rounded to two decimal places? 0.91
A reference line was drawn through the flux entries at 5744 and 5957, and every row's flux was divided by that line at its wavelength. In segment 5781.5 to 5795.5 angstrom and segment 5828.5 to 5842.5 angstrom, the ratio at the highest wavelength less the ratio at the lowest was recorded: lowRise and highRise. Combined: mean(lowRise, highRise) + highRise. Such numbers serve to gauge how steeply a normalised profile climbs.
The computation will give 0.50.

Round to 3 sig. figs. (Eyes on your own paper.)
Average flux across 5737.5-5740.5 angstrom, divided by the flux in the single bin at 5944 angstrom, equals 1.13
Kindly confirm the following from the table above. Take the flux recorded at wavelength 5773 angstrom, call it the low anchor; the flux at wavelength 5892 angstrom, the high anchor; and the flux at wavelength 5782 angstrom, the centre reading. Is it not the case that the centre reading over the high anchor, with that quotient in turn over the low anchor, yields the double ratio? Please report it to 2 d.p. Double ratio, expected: 0.62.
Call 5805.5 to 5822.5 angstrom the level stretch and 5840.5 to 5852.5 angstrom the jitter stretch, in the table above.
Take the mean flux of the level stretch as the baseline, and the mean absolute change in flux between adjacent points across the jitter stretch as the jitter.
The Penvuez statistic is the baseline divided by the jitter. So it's 15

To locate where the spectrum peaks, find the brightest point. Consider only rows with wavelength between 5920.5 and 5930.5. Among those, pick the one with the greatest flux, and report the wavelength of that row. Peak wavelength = 5926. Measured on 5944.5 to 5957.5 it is 5953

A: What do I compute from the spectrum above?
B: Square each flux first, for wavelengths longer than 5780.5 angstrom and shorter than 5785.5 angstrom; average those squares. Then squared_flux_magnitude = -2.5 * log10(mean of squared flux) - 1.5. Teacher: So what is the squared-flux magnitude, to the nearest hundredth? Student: -3.07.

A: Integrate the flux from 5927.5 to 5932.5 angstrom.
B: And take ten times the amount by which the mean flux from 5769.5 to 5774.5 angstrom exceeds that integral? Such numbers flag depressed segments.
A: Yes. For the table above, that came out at -90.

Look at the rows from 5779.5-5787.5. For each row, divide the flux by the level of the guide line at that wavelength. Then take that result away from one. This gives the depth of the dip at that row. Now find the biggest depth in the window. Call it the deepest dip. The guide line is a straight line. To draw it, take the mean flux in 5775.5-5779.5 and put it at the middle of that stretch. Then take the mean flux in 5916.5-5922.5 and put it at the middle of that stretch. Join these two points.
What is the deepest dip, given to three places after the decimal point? 0.174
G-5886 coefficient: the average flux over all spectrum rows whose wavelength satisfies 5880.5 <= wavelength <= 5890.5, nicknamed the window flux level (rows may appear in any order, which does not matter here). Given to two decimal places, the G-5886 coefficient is 1.69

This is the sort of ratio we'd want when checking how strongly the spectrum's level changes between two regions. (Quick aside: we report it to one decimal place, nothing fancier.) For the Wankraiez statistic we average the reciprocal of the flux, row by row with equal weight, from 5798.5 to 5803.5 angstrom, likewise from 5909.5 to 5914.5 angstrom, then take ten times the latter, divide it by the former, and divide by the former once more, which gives 21.8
